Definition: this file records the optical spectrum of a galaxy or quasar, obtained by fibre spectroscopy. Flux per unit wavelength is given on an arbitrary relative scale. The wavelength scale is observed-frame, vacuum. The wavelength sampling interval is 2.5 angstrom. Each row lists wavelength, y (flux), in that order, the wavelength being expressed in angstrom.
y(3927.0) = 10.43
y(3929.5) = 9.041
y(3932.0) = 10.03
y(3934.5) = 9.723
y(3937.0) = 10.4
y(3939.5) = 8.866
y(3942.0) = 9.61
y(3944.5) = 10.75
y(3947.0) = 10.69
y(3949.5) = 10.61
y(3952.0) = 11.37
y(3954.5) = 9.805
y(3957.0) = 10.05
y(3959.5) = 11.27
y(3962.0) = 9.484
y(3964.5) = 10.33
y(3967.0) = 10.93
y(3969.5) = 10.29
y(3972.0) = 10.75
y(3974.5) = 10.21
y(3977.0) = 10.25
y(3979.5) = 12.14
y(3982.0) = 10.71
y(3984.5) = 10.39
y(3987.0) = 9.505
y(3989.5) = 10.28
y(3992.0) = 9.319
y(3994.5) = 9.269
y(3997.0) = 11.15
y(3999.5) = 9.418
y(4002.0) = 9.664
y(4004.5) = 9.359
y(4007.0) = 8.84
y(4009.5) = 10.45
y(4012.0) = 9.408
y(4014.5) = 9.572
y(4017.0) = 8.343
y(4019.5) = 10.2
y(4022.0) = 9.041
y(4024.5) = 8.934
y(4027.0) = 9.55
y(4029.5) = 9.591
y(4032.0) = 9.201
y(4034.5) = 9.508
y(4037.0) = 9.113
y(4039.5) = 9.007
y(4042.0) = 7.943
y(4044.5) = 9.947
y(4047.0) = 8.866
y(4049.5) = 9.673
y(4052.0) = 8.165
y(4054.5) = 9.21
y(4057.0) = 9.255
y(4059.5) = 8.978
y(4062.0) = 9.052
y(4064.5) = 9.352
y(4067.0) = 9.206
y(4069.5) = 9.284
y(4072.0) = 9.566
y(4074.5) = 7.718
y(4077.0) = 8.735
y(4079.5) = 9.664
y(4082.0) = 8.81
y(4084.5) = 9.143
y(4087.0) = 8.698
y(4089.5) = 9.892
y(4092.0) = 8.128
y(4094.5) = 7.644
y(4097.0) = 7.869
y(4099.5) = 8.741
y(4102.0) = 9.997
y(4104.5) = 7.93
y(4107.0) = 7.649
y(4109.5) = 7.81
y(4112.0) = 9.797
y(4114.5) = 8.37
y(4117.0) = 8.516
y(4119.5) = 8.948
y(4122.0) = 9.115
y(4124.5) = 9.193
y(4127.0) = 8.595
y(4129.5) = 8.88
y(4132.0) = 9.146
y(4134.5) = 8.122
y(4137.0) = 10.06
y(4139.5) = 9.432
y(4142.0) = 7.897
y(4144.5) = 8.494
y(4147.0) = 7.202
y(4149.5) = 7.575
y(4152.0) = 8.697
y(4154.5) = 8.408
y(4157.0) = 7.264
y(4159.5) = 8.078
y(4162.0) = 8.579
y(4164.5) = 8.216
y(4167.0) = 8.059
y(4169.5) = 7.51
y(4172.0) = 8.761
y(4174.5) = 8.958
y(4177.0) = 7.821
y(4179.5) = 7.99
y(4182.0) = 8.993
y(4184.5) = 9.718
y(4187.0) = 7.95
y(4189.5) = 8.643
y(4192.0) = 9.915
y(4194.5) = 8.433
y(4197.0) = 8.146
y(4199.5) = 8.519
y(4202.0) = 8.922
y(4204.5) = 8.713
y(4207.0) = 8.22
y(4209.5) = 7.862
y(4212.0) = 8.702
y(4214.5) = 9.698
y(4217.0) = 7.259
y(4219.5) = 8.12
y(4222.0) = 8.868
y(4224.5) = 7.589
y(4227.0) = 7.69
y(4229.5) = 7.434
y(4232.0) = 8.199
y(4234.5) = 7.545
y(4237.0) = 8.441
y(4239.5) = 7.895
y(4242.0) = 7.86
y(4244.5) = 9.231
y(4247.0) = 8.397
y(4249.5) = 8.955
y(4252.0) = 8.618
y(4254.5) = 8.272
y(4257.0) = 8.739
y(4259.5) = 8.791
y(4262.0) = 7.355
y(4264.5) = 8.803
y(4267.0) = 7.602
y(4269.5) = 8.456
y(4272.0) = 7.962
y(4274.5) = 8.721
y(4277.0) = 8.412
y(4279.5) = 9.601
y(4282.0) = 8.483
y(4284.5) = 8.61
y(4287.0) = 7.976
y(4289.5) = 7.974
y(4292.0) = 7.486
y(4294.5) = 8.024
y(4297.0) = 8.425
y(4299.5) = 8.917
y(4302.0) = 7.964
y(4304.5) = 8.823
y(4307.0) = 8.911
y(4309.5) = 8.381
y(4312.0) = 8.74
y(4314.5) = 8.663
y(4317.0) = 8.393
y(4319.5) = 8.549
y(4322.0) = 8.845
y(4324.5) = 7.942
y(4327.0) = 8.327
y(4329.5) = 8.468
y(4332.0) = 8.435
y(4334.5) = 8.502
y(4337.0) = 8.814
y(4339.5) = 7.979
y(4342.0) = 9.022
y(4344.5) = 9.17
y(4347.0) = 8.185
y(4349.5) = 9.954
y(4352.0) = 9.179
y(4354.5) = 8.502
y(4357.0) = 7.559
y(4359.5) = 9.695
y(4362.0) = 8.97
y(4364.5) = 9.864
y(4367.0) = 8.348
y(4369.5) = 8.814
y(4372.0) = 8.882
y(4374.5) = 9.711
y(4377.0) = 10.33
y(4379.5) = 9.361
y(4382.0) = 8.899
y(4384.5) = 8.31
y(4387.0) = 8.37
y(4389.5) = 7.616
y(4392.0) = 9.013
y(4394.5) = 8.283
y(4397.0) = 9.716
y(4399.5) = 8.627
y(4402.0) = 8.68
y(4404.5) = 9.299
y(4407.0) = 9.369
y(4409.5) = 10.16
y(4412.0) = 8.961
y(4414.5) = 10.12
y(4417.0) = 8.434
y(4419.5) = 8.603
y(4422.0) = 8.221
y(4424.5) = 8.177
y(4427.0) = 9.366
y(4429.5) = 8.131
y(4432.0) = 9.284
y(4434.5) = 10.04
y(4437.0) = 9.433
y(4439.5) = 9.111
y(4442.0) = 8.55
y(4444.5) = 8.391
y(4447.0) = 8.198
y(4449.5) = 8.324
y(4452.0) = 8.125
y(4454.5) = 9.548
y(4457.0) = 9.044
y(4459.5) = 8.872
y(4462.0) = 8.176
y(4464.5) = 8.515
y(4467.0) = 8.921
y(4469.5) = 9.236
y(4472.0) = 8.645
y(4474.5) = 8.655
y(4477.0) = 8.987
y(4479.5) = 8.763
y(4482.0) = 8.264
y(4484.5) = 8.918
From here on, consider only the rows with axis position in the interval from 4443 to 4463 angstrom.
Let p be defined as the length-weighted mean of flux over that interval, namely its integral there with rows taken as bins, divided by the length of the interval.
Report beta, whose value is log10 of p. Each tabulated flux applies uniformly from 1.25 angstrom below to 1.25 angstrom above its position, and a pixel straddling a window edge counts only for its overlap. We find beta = 0.934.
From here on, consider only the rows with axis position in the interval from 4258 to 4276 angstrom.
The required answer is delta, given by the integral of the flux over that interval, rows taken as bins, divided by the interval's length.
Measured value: 8.3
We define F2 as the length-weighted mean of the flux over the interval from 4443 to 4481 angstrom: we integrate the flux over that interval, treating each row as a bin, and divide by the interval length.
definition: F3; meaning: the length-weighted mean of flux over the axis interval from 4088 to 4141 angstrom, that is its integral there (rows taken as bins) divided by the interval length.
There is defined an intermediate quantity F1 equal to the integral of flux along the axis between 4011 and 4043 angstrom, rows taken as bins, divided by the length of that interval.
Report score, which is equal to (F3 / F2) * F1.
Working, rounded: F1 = 9.2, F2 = 8.7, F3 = 8.7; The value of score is 9.3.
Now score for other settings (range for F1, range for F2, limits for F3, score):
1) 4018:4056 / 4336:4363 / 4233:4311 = 8.7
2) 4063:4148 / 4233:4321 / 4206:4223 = 8.7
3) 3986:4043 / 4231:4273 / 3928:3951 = 11.3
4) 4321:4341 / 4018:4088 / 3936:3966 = 9.5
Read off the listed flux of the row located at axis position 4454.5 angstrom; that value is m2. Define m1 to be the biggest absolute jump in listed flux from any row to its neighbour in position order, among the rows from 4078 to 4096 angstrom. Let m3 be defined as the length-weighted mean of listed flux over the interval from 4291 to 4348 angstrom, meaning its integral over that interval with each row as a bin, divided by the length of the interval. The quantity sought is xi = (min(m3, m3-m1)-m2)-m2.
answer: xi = -12.4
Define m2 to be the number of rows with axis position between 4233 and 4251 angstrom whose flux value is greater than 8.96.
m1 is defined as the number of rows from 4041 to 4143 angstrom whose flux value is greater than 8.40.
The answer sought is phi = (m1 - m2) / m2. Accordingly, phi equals 28.0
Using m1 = 29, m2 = 1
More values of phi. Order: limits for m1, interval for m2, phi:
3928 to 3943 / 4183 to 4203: 2.0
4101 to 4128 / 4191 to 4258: 1.3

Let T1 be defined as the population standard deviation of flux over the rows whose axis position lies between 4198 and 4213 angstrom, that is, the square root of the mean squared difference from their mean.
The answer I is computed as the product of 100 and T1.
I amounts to 35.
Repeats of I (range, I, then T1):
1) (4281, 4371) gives 56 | 0.56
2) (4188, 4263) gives 64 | 0.64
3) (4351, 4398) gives 73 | 0.73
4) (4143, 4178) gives 55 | 0.55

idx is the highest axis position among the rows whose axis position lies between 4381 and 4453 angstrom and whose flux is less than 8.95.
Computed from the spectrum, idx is 4452.0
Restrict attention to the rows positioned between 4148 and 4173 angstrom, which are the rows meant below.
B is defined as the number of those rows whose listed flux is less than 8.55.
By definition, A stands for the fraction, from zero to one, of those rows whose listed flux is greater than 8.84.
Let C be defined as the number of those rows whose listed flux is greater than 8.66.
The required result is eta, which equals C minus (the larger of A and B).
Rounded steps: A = 0.0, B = 7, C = 2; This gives -5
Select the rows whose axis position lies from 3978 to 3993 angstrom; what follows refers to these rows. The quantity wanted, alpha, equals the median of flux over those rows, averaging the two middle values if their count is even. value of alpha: 10.3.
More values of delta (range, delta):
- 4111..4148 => 8.8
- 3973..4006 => 10.1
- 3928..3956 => 10.1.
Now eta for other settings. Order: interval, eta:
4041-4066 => 6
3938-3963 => 9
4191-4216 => 0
